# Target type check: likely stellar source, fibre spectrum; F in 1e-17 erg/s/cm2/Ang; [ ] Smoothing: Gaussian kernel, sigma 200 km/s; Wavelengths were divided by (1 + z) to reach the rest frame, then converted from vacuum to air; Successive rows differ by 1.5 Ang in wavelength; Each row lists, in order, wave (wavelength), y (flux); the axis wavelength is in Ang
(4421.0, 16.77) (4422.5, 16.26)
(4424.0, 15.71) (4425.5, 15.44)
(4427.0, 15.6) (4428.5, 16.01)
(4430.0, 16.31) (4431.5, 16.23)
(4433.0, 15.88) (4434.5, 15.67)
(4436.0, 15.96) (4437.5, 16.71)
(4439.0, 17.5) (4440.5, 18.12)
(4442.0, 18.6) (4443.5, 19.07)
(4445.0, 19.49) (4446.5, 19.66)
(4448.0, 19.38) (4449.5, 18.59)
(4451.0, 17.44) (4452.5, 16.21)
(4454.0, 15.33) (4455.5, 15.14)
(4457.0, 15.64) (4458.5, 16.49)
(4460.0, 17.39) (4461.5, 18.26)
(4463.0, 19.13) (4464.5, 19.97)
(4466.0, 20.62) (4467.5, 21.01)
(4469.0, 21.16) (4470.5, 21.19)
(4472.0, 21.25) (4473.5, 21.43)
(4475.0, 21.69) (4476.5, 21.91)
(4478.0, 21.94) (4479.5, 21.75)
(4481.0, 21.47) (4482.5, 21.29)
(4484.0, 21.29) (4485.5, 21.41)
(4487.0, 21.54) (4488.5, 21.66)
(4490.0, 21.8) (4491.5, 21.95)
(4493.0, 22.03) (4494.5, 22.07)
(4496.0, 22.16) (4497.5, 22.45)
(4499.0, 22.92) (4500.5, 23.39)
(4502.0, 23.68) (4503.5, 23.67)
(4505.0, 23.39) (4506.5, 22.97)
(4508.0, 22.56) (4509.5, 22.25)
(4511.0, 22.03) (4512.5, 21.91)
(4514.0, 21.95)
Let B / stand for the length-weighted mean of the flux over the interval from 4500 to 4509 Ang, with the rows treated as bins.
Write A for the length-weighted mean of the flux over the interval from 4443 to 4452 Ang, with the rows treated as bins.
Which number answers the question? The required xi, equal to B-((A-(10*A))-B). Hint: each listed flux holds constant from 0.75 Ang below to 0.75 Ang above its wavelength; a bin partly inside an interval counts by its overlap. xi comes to 216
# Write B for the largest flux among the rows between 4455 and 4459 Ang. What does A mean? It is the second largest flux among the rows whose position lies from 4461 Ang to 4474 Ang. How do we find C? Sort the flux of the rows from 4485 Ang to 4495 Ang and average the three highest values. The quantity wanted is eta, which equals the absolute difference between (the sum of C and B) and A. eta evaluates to 17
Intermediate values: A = 21.25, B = 16.49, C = 22.0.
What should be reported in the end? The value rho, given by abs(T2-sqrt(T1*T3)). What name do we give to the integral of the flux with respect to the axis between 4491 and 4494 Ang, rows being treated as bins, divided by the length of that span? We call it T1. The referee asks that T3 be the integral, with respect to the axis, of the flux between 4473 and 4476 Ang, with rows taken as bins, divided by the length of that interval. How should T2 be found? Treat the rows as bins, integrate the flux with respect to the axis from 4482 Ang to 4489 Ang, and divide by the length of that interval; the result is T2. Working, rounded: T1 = 22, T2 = 21.4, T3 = 21.6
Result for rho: 0.4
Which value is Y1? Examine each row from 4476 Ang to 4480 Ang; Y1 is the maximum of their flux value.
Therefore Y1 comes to 21.94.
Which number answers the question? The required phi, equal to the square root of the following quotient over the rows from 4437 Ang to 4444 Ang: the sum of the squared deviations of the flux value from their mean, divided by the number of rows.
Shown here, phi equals 0.83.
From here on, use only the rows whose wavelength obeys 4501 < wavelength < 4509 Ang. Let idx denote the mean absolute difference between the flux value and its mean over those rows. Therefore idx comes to 0.39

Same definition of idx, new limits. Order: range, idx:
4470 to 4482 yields 0.24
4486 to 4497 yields 0.19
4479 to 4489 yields 0.14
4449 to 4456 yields 1.18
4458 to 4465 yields 1.05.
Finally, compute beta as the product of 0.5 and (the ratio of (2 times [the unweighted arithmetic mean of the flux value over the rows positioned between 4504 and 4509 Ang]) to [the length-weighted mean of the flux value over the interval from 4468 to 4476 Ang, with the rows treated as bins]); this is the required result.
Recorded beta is 1.08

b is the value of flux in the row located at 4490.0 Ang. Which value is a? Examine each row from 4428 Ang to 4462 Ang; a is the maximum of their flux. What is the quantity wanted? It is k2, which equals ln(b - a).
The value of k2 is 0.76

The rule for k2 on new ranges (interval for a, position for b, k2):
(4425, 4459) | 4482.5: 0.49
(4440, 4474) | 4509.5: -0.20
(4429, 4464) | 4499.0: 1.18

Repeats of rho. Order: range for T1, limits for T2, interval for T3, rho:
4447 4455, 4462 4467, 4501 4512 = 0.1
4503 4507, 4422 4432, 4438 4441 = 4.4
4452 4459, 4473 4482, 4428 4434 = 5.8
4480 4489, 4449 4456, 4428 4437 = 2.0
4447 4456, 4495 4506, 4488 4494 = 3.7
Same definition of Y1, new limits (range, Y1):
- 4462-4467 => 20.62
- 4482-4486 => 21.41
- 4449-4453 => 18.59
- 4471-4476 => 21.69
